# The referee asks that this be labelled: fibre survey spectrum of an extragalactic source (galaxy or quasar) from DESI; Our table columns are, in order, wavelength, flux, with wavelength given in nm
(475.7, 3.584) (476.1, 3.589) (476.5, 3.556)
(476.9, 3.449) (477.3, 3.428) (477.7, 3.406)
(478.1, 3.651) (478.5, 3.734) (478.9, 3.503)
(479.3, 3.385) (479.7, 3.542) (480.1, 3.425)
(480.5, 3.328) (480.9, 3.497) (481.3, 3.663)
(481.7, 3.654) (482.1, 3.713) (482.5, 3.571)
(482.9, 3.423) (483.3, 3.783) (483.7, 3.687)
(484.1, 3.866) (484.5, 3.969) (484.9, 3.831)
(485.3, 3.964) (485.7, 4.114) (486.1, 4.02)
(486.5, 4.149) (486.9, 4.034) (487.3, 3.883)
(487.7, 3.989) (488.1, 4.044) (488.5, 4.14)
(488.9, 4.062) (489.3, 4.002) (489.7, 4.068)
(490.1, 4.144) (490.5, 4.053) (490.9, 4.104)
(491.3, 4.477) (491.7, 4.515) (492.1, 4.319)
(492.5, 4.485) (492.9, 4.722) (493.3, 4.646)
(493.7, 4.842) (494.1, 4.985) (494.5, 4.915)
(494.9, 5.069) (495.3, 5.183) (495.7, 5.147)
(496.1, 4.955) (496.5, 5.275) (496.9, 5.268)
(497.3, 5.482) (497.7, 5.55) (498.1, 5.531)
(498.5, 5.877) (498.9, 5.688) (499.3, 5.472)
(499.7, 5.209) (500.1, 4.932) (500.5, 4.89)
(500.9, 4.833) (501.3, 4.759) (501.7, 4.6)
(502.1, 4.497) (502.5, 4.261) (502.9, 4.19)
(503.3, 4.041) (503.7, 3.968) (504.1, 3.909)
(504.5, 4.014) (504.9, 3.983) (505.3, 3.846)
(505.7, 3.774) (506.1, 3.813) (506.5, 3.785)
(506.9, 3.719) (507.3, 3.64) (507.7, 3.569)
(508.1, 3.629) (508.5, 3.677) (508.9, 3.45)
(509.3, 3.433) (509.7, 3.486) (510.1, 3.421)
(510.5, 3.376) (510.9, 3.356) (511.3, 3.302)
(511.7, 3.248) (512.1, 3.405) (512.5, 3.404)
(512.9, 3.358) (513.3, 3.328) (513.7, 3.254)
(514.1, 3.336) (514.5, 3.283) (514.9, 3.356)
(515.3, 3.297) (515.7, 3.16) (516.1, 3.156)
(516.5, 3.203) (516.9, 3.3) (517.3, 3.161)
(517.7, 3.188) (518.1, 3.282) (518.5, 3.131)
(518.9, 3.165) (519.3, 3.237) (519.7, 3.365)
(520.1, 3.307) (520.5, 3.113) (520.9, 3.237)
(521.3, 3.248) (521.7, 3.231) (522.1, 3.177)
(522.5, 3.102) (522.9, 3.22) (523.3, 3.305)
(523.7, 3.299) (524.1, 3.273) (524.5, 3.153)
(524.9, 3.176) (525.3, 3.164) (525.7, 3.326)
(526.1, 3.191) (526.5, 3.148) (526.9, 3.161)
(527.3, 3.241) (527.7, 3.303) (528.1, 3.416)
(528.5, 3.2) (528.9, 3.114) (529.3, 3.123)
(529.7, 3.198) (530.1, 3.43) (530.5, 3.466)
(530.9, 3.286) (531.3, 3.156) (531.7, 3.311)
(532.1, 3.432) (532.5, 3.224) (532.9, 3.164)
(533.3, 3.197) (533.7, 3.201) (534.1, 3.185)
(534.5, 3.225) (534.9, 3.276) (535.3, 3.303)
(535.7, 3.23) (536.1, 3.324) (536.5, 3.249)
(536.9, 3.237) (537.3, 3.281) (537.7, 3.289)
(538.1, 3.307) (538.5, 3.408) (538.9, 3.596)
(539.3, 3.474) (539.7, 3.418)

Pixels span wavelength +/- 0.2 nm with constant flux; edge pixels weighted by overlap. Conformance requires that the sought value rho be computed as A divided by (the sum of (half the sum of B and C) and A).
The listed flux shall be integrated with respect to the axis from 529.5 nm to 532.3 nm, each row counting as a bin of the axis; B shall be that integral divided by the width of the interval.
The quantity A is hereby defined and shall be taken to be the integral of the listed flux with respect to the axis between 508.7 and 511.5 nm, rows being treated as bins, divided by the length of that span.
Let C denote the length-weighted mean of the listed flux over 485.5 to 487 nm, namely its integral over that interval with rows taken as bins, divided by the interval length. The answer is 0.479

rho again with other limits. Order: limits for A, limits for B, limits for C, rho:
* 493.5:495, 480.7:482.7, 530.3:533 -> 0.588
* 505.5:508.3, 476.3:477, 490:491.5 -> 0.490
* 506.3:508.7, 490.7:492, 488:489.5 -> 0.466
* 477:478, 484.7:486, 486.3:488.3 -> 0.463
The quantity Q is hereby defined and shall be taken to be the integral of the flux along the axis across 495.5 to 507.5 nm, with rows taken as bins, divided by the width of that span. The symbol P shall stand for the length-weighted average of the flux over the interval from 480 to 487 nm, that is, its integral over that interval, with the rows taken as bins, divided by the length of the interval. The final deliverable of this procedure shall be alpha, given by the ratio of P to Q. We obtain 0.81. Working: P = 3.76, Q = 4.63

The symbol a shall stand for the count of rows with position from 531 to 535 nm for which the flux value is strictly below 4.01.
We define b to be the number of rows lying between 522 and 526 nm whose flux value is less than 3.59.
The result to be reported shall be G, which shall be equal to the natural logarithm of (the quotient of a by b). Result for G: 0.0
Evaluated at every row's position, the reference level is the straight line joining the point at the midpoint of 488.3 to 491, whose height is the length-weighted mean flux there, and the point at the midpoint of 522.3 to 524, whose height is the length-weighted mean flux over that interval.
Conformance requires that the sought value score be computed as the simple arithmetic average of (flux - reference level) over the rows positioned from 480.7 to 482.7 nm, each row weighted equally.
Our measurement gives -0.66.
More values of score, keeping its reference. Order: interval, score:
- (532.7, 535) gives 0.25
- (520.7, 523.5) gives -0.04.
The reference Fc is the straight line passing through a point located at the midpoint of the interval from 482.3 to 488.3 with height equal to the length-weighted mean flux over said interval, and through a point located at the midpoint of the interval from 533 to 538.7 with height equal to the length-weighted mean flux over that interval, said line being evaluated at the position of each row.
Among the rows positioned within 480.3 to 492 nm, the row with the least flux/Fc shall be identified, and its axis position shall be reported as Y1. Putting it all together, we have 480.5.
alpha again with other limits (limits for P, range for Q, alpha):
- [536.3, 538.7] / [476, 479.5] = 0.94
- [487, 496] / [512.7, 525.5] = 1.37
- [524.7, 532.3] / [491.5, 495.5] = 0.68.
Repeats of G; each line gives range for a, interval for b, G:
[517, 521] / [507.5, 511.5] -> 0.2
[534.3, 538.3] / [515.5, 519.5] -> 0.0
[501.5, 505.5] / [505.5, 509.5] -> 0.3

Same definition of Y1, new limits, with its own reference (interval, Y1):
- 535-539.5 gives 535.7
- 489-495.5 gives 489.3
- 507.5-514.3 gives 511.7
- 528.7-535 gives 528.9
